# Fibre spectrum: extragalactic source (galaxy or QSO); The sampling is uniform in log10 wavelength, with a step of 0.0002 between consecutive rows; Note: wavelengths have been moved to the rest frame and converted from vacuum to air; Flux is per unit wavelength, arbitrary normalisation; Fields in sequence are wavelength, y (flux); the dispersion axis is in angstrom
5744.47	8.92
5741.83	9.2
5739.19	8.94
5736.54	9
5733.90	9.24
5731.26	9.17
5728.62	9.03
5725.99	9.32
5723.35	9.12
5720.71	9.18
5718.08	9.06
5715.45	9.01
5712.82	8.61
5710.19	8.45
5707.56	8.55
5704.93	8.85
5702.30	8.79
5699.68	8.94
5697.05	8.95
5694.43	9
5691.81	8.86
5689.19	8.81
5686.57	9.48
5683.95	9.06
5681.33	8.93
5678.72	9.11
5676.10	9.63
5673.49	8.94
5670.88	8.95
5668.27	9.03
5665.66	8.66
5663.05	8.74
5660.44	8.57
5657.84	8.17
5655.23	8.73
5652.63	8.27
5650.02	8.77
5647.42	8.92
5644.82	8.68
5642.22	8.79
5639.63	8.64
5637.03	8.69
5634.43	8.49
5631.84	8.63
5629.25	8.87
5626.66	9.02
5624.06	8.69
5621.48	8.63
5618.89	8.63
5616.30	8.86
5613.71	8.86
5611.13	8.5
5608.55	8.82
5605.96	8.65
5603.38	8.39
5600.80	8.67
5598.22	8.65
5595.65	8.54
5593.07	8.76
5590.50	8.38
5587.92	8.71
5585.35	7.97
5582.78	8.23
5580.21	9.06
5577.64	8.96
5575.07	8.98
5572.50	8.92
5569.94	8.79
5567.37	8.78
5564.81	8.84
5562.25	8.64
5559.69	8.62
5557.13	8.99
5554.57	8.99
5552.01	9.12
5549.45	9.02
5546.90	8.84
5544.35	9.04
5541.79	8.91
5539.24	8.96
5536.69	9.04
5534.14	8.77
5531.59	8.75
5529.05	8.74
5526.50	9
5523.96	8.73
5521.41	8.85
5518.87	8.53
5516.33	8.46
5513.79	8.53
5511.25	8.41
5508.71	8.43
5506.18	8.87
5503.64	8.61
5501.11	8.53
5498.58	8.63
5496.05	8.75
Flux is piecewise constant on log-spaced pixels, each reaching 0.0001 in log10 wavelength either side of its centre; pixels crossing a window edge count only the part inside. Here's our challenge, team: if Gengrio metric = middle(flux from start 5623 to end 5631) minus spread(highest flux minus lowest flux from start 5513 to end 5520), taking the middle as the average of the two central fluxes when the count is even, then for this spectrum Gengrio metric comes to 8.80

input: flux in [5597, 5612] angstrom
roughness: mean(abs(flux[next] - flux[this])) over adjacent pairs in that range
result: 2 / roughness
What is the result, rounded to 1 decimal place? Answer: 9.5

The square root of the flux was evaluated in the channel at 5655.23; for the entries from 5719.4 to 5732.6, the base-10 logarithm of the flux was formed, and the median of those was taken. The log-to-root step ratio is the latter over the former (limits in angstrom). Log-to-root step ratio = 0.326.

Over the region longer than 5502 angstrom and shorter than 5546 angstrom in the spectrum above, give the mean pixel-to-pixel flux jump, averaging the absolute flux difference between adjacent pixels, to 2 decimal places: 0.16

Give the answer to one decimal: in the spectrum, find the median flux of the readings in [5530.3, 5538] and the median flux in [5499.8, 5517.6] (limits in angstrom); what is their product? 74.8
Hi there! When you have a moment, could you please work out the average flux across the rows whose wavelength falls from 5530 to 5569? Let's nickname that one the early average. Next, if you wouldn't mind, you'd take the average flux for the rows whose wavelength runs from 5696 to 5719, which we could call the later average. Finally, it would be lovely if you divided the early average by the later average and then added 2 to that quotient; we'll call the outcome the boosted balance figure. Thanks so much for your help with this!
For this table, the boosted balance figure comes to 3.01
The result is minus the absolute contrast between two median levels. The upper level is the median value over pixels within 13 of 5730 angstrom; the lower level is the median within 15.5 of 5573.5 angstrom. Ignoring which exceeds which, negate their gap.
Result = -0.36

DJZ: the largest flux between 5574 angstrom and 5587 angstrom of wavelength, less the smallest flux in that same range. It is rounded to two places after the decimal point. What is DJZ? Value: 1.09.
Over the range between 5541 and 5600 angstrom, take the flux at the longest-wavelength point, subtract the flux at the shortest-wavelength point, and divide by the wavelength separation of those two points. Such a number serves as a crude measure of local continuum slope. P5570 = -0.005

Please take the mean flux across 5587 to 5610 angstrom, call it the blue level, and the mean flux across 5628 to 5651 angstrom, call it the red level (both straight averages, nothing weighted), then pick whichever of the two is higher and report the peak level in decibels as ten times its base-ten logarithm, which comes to 9.41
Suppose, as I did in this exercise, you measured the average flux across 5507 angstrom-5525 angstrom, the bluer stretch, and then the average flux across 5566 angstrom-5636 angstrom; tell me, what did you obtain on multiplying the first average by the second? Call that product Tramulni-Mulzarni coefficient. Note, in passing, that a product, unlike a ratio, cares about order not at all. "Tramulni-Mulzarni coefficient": 74.4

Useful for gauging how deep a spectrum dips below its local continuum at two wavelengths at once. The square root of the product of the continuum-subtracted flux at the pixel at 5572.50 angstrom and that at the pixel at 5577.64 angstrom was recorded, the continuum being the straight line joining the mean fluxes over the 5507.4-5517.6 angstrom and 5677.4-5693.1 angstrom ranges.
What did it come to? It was 0.27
